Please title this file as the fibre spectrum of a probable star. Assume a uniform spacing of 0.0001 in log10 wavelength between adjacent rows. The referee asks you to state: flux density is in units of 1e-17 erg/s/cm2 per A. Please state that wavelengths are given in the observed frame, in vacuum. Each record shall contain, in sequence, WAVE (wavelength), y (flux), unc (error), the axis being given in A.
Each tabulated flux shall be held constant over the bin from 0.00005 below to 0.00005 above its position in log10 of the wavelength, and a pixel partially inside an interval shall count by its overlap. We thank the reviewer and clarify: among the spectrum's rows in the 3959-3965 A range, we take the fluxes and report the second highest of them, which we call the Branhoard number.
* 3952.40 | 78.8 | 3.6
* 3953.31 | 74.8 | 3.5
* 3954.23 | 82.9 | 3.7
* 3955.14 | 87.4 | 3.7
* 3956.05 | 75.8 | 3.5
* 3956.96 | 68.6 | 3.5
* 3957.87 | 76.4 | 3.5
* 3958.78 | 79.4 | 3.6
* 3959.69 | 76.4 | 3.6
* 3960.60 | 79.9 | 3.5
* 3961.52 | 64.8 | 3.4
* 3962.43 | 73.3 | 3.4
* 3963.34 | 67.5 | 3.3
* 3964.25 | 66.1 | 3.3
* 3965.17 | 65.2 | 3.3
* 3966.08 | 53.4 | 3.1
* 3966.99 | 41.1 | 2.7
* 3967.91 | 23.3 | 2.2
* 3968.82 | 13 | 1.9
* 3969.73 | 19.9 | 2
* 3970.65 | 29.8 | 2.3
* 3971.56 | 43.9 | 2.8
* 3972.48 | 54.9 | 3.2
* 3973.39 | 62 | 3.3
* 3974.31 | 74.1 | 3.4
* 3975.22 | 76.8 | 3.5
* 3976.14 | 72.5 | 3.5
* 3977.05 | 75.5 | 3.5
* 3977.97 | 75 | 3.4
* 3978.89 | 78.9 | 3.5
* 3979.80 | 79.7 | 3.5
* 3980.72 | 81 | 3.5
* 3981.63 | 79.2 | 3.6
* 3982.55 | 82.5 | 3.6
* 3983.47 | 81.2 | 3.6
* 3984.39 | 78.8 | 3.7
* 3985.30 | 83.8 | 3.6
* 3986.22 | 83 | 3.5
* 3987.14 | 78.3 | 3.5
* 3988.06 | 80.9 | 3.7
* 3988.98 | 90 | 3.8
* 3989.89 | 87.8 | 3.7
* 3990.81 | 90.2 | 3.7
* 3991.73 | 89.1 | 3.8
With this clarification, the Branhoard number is 76.4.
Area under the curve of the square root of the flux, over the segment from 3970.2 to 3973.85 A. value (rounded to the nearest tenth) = 25.0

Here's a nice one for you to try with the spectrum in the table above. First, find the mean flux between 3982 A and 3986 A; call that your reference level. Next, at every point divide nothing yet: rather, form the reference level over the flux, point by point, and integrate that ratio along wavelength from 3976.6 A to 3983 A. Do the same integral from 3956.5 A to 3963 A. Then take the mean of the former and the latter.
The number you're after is 7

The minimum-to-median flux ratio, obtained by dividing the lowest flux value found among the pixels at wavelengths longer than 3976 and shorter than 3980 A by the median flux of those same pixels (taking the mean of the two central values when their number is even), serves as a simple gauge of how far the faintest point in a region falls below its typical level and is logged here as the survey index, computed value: 0.96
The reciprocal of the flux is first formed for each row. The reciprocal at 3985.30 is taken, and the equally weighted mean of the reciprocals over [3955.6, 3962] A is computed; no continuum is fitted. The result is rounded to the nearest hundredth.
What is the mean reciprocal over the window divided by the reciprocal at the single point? 1.13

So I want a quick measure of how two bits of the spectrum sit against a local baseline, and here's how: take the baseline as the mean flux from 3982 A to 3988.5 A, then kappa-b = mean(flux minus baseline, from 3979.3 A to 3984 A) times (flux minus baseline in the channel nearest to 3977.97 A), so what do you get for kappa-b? 3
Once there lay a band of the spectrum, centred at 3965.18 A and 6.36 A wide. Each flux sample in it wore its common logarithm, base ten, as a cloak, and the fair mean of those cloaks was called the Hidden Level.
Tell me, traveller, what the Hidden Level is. 1.72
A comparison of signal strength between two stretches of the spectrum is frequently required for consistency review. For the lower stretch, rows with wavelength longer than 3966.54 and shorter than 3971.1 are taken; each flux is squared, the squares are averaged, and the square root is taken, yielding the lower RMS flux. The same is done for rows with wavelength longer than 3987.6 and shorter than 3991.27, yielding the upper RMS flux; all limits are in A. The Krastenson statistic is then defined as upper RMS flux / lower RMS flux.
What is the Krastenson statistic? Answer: 3.2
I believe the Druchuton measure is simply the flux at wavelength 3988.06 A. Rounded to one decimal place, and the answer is 80.9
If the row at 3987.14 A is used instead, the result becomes 78.3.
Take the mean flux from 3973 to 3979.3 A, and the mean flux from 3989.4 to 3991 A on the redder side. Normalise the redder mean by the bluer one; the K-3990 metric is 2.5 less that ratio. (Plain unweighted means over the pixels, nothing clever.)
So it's 1.29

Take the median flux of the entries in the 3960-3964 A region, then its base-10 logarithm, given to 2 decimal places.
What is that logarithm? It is 1.85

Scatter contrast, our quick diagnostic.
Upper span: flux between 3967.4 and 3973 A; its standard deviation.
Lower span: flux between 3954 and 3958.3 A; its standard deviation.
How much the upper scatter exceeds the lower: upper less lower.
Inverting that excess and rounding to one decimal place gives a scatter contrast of 0.1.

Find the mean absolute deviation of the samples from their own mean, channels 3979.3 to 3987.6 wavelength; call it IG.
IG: 1.6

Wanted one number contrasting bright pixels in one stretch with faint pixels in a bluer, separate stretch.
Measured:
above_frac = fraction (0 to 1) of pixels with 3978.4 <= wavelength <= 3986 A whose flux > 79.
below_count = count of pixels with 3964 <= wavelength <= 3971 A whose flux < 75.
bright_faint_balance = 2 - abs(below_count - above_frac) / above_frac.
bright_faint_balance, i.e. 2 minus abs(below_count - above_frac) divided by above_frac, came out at -7.7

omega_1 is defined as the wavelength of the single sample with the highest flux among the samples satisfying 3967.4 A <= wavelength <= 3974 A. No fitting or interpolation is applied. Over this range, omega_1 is 3973.39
